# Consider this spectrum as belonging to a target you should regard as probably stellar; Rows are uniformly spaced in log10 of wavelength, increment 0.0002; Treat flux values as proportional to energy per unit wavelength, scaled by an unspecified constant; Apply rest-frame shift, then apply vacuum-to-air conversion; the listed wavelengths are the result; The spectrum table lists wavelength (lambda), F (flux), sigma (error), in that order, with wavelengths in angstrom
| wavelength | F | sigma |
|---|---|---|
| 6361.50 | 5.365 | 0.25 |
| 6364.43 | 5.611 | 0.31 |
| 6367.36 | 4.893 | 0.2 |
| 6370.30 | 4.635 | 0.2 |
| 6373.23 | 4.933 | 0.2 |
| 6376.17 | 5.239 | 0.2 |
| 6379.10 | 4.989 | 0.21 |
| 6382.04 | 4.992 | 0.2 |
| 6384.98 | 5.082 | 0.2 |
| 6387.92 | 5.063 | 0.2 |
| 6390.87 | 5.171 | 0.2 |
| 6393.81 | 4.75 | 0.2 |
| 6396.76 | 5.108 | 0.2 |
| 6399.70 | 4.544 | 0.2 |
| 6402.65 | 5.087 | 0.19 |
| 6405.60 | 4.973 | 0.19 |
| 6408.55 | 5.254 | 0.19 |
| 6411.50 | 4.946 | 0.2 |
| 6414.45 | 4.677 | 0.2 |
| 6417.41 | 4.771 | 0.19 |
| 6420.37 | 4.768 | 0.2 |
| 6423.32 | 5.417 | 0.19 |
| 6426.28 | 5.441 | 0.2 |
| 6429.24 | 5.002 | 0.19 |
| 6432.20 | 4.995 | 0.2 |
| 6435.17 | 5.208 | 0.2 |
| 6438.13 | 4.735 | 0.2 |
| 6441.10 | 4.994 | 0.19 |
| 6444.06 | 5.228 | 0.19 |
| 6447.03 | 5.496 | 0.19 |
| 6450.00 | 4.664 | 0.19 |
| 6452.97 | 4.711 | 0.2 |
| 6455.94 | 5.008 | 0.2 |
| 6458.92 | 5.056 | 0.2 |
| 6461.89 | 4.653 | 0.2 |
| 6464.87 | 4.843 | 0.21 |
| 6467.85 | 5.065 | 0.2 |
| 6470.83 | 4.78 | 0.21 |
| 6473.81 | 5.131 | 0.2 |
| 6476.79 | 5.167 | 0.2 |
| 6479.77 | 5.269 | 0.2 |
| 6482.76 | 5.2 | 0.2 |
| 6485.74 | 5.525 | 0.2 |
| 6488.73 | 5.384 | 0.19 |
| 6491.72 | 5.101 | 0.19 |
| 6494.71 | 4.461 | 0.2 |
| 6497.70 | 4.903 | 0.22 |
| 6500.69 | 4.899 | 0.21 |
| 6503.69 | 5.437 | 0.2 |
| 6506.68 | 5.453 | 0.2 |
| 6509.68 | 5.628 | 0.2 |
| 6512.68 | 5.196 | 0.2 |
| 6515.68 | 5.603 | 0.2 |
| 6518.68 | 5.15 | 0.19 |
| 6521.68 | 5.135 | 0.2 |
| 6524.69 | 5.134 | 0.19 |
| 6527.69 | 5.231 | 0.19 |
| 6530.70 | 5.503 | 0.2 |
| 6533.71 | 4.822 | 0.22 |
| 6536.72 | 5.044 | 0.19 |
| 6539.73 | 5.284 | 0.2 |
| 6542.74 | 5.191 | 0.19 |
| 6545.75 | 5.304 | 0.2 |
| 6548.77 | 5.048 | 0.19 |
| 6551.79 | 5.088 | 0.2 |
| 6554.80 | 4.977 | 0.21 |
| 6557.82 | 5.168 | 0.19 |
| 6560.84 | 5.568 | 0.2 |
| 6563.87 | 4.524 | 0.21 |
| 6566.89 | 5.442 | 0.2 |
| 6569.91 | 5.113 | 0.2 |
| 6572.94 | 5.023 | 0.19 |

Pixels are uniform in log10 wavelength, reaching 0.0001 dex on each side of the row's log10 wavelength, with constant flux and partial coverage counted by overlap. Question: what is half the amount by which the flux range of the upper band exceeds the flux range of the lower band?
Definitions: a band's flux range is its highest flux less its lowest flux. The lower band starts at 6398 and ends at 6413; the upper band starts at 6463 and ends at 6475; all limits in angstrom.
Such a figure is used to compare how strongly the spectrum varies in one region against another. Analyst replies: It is -0.18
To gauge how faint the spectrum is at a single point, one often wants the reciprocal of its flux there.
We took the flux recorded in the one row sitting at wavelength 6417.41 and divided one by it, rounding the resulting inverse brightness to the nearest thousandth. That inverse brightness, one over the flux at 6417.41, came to 0.210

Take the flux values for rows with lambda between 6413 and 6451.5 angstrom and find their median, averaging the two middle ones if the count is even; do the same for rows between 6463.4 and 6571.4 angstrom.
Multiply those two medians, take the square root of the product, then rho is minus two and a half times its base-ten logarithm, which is -1.76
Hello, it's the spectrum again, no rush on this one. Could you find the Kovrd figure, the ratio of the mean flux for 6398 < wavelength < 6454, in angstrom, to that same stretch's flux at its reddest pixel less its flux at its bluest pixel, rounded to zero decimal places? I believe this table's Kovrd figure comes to 30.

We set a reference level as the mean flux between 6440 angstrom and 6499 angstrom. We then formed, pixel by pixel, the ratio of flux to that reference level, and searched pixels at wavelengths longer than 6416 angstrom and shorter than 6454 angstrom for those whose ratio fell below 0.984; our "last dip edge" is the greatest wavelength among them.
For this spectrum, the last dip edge 6452.97 angstrom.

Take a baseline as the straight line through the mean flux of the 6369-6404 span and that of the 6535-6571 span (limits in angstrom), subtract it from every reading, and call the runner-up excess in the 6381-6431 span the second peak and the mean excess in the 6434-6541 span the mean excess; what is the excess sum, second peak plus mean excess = 0.45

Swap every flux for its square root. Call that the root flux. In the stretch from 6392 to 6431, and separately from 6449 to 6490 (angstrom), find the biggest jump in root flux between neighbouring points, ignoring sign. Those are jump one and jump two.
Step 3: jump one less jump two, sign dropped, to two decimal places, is 0.05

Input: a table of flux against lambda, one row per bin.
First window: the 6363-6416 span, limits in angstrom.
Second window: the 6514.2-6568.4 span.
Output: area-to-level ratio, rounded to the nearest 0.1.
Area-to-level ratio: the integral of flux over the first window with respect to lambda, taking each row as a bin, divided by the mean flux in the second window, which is 51.1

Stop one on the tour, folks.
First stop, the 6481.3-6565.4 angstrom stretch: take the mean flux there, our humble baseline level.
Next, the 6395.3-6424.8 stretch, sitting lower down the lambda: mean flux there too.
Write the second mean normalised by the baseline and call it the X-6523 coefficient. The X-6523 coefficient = 0.96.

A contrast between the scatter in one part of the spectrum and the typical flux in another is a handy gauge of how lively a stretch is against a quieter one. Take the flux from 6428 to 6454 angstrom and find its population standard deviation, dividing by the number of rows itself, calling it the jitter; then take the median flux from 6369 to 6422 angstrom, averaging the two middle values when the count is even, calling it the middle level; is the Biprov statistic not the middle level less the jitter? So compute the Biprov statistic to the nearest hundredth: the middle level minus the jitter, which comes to 4.72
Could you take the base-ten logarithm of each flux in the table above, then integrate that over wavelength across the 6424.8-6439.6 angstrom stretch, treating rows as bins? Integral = 10.4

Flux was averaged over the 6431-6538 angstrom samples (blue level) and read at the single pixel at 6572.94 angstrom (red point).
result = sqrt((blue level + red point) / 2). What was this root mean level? 2.250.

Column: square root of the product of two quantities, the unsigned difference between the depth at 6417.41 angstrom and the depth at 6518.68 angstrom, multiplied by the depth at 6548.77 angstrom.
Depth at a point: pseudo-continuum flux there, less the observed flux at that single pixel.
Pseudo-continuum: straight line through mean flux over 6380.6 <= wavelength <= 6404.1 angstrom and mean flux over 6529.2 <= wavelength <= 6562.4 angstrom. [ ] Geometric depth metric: 0.2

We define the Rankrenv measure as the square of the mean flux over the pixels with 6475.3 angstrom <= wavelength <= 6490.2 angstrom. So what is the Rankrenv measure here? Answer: 28.2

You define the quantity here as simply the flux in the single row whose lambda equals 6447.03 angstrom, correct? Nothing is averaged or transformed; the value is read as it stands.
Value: 5.496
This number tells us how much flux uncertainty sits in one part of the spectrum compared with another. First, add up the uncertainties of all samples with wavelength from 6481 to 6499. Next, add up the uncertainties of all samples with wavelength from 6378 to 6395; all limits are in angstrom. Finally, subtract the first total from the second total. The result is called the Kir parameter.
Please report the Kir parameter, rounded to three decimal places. 0.010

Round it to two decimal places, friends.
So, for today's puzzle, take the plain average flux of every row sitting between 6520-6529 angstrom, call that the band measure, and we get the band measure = 5.17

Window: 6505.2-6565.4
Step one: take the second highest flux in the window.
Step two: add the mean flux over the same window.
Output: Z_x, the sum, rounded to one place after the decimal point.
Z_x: 10.8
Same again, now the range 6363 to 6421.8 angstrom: 10.2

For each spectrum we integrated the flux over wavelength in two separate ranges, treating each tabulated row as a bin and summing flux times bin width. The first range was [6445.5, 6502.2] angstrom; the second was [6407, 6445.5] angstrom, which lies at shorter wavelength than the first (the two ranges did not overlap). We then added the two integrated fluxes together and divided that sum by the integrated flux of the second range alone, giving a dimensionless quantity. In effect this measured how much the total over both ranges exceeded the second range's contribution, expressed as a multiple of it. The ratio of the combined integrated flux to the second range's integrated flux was 2.47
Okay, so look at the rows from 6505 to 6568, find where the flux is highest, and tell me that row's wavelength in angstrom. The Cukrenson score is 6509.68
